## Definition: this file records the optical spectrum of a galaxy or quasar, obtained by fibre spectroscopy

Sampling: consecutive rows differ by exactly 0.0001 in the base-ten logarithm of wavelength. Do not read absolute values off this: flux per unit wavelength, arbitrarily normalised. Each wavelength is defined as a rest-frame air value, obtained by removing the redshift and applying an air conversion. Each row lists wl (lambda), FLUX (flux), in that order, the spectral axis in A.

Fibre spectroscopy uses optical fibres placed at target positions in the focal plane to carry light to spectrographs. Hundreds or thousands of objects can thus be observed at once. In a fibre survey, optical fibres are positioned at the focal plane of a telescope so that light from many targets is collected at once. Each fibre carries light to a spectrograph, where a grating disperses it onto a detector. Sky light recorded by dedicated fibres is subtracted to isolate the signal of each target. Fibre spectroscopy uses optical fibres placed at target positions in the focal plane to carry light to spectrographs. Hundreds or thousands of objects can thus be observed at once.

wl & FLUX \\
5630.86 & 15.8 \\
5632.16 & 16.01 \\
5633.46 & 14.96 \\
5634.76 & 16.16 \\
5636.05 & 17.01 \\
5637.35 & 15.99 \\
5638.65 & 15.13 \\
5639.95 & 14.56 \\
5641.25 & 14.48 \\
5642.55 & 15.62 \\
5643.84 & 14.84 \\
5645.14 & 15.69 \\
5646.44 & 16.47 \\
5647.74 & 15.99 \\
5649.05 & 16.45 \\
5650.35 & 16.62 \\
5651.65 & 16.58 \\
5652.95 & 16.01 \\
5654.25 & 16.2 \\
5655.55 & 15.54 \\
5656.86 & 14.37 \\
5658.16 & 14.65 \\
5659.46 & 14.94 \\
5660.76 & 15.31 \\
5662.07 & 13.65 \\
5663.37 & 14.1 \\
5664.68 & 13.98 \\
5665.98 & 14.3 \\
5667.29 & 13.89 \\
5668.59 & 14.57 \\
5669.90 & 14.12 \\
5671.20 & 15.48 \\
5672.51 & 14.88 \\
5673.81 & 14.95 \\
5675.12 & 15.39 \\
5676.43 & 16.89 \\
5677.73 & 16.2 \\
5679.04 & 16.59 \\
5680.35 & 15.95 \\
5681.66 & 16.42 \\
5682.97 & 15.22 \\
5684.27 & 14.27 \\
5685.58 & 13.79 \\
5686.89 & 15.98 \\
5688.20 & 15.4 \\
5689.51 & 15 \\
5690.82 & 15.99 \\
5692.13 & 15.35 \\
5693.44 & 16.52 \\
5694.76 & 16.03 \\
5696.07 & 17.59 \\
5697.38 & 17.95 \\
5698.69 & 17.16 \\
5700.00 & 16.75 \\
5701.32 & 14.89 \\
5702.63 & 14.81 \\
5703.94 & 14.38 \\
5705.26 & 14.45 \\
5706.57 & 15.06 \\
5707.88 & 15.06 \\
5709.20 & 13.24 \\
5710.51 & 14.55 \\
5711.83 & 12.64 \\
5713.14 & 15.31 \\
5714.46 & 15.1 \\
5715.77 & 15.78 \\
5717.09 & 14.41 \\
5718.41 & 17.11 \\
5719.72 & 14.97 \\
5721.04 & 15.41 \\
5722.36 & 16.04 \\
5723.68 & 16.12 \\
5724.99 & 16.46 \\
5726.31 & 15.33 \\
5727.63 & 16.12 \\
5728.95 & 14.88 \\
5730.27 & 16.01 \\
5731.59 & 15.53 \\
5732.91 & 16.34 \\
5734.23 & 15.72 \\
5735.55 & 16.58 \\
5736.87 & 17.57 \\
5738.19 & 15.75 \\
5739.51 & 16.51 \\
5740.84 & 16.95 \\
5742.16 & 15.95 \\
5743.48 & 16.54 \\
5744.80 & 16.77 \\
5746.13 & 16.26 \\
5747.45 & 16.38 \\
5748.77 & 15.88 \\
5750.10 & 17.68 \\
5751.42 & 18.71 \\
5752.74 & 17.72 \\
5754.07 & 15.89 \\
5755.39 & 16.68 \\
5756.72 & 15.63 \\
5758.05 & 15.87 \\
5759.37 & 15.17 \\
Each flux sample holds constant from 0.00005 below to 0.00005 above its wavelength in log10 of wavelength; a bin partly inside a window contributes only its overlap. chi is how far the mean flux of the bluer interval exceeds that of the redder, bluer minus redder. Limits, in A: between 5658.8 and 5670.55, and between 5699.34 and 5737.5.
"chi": -1.1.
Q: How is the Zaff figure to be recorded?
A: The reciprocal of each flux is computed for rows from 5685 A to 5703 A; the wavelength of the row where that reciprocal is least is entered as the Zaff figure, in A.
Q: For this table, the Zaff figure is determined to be 5697.38 A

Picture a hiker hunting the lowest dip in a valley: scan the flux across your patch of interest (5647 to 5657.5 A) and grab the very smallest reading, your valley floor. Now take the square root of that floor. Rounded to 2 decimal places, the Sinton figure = 3.79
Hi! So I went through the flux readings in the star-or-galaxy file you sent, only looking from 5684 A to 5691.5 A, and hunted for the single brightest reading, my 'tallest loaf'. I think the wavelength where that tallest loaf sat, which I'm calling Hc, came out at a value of 5690.82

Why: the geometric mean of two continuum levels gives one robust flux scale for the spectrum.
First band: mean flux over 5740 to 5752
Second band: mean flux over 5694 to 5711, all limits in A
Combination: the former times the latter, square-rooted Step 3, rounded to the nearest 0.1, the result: 16.1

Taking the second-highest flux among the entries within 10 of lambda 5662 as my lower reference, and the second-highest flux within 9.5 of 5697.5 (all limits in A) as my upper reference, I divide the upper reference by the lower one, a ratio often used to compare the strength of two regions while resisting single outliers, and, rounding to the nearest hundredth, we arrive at 1.10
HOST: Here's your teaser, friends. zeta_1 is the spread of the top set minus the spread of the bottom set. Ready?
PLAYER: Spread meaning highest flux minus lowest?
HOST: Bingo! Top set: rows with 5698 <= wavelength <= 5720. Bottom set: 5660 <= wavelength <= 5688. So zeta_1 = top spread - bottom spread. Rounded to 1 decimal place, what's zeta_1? 1.3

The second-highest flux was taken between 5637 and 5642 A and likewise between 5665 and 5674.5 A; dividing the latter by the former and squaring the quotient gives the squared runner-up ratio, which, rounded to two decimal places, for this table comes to 0.98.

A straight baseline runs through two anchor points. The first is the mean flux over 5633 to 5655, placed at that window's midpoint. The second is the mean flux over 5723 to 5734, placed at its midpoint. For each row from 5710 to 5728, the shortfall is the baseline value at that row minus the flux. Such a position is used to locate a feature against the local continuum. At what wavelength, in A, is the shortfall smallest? 5718.41 A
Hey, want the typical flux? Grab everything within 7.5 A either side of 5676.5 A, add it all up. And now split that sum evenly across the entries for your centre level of 15.6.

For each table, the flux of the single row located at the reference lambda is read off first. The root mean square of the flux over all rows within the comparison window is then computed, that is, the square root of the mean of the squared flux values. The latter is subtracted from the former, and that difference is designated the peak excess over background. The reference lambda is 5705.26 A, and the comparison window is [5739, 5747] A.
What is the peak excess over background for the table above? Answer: -2.0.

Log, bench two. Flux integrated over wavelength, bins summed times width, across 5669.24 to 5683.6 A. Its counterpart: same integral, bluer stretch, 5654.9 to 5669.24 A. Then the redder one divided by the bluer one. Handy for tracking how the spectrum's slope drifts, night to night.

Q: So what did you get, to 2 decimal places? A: 1.08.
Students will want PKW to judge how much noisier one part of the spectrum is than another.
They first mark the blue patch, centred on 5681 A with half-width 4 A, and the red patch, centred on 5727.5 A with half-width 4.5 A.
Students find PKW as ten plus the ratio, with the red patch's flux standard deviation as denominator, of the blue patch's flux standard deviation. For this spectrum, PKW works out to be 11.6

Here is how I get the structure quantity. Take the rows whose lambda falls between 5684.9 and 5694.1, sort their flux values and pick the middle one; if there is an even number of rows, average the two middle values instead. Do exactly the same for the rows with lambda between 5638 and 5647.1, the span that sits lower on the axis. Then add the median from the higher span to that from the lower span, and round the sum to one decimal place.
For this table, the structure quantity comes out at 30.5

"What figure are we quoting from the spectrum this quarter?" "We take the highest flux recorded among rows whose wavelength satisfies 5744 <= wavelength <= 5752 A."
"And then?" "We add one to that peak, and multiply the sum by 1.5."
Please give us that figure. 30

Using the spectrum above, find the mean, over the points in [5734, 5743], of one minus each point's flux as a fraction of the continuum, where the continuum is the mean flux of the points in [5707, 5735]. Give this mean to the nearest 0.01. -0.07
